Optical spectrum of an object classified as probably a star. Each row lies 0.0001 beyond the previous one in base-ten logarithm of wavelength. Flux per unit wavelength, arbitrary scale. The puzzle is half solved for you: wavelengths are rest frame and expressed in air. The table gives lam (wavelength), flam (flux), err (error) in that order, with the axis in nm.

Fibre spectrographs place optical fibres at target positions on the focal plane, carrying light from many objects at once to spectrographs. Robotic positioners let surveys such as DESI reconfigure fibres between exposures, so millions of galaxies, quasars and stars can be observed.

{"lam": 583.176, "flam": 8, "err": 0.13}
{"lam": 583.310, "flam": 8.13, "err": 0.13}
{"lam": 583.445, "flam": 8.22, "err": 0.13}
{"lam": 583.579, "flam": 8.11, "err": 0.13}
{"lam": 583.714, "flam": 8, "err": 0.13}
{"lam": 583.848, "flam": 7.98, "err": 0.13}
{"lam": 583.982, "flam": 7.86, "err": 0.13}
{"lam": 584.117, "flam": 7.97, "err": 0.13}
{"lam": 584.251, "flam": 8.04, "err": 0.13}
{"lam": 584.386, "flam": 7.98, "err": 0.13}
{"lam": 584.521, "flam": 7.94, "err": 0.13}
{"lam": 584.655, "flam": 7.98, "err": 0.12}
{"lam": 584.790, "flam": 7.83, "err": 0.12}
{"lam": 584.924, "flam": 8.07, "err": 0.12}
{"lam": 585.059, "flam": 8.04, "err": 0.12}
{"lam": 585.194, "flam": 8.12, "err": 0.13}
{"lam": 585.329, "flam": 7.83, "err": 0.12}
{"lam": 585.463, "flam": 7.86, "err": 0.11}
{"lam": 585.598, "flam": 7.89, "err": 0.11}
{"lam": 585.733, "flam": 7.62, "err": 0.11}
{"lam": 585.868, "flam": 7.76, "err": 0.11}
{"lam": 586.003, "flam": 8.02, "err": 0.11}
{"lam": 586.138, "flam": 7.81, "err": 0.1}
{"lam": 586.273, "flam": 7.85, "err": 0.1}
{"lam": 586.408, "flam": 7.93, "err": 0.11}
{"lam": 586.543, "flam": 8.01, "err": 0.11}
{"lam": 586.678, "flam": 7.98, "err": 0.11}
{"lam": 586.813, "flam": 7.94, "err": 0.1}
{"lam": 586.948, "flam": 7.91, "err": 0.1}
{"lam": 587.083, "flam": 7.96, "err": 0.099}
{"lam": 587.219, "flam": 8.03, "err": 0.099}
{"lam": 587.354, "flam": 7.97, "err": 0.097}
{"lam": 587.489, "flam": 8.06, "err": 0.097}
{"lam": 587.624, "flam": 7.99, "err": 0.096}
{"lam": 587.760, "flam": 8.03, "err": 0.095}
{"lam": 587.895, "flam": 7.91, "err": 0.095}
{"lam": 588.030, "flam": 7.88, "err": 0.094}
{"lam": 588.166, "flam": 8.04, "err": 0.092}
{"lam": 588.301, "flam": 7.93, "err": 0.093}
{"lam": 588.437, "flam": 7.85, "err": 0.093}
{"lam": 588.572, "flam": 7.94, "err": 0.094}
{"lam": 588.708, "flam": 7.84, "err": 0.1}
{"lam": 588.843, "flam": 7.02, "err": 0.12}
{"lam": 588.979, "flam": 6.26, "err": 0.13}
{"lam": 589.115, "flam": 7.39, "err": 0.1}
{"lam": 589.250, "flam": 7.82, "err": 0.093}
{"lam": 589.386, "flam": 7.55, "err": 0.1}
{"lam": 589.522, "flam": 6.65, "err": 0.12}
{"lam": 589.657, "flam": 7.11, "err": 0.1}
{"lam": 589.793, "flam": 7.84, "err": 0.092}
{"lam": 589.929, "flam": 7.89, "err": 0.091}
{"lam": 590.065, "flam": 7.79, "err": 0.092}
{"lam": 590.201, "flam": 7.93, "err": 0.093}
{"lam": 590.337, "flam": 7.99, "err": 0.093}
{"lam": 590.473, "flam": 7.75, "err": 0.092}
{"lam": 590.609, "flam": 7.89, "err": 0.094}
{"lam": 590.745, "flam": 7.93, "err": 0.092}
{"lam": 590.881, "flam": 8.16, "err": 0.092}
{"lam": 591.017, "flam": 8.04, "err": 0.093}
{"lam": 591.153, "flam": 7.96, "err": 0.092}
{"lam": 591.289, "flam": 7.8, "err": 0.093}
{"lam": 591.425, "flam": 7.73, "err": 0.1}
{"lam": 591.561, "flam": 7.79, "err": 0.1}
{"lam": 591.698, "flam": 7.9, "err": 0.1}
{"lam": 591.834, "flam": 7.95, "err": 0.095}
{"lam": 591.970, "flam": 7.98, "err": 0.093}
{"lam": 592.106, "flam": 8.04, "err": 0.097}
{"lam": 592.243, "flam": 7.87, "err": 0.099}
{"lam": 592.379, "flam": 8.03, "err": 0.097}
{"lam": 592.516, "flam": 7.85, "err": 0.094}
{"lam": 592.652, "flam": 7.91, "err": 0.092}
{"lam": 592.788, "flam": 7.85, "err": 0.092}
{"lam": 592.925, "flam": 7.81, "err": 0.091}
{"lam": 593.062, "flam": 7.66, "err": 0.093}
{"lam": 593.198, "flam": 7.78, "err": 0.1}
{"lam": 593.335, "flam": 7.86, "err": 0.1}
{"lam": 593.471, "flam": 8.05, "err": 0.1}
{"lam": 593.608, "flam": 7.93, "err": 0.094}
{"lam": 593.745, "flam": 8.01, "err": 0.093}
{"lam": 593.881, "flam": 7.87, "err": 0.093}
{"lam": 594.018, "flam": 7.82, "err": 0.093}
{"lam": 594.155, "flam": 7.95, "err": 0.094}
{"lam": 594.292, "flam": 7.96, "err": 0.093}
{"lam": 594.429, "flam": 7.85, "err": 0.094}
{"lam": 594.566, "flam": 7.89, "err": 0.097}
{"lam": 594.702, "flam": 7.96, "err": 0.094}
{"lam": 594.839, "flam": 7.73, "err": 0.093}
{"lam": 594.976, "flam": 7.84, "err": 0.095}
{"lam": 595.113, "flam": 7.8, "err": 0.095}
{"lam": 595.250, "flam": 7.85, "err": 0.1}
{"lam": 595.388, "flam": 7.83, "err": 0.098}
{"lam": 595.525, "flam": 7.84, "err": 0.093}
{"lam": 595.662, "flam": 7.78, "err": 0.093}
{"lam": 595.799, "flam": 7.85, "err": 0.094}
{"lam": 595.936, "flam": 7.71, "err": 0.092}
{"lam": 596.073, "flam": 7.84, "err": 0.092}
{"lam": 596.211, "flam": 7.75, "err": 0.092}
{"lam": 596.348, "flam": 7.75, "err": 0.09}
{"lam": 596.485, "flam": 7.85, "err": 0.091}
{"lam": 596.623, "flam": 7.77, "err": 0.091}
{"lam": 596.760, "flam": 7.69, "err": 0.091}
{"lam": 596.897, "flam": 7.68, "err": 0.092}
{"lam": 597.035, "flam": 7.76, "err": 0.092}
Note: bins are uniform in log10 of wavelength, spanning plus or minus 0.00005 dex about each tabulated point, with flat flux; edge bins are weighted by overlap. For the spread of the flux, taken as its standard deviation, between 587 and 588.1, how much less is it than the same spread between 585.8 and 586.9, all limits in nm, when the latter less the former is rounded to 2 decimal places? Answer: 0.03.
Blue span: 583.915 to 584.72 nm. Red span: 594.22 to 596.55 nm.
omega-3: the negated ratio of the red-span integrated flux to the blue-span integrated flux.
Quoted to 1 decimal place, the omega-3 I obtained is -2.8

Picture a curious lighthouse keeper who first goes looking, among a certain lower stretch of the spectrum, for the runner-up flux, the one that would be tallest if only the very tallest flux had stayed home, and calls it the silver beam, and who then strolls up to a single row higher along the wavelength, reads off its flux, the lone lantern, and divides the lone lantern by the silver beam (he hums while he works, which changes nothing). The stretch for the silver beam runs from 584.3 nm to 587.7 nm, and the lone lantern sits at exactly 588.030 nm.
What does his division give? 0.9765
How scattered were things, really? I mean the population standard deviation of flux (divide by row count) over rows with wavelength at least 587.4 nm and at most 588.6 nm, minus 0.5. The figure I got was -0.43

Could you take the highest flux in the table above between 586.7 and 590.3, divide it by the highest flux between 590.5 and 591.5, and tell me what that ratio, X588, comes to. 0.988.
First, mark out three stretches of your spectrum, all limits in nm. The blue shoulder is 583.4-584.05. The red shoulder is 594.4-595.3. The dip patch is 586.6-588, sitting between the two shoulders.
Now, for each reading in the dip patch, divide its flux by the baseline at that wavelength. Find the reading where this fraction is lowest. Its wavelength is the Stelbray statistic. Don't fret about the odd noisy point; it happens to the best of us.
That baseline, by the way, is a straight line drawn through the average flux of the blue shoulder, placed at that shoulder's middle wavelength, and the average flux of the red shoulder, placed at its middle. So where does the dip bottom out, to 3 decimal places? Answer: 586.948 nm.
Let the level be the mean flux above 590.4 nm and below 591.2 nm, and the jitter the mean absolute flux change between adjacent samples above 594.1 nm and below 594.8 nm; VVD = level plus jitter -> 8.01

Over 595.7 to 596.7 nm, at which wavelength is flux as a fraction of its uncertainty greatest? 596.485 nm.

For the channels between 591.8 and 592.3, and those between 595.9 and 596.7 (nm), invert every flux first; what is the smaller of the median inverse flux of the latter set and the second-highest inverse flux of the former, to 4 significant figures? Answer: 0.1258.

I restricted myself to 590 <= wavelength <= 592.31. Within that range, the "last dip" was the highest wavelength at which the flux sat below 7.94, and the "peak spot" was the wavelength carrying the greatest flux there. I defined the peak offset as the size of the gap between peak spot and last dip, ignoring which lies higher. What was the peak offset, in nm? 1.36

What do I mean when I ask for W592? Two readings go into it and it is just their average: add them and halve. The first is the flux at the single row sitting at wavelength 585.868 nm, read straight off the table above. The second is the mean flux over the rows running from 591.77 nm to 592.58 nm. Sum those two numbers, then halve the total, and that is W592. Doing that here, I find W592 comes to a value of 7.86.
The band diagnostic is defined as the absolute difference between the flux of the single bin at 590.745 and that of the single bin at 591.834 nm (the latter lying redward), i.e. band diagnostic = 0.02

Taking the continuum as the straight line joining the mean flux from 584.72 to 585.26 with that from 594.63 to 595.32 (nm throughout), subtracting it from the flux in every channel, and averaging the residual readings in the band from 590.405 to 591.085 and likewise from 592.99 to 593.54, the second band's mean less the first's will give -0.1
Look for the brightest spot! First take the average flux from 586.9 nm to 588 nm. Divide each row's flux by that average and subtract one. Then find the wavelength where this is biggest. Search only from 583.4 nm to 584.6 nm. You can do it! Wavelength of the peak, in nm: 583.445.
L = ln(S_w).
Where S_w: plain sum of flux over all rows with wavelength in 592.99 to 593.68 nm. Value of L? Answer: 3.67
